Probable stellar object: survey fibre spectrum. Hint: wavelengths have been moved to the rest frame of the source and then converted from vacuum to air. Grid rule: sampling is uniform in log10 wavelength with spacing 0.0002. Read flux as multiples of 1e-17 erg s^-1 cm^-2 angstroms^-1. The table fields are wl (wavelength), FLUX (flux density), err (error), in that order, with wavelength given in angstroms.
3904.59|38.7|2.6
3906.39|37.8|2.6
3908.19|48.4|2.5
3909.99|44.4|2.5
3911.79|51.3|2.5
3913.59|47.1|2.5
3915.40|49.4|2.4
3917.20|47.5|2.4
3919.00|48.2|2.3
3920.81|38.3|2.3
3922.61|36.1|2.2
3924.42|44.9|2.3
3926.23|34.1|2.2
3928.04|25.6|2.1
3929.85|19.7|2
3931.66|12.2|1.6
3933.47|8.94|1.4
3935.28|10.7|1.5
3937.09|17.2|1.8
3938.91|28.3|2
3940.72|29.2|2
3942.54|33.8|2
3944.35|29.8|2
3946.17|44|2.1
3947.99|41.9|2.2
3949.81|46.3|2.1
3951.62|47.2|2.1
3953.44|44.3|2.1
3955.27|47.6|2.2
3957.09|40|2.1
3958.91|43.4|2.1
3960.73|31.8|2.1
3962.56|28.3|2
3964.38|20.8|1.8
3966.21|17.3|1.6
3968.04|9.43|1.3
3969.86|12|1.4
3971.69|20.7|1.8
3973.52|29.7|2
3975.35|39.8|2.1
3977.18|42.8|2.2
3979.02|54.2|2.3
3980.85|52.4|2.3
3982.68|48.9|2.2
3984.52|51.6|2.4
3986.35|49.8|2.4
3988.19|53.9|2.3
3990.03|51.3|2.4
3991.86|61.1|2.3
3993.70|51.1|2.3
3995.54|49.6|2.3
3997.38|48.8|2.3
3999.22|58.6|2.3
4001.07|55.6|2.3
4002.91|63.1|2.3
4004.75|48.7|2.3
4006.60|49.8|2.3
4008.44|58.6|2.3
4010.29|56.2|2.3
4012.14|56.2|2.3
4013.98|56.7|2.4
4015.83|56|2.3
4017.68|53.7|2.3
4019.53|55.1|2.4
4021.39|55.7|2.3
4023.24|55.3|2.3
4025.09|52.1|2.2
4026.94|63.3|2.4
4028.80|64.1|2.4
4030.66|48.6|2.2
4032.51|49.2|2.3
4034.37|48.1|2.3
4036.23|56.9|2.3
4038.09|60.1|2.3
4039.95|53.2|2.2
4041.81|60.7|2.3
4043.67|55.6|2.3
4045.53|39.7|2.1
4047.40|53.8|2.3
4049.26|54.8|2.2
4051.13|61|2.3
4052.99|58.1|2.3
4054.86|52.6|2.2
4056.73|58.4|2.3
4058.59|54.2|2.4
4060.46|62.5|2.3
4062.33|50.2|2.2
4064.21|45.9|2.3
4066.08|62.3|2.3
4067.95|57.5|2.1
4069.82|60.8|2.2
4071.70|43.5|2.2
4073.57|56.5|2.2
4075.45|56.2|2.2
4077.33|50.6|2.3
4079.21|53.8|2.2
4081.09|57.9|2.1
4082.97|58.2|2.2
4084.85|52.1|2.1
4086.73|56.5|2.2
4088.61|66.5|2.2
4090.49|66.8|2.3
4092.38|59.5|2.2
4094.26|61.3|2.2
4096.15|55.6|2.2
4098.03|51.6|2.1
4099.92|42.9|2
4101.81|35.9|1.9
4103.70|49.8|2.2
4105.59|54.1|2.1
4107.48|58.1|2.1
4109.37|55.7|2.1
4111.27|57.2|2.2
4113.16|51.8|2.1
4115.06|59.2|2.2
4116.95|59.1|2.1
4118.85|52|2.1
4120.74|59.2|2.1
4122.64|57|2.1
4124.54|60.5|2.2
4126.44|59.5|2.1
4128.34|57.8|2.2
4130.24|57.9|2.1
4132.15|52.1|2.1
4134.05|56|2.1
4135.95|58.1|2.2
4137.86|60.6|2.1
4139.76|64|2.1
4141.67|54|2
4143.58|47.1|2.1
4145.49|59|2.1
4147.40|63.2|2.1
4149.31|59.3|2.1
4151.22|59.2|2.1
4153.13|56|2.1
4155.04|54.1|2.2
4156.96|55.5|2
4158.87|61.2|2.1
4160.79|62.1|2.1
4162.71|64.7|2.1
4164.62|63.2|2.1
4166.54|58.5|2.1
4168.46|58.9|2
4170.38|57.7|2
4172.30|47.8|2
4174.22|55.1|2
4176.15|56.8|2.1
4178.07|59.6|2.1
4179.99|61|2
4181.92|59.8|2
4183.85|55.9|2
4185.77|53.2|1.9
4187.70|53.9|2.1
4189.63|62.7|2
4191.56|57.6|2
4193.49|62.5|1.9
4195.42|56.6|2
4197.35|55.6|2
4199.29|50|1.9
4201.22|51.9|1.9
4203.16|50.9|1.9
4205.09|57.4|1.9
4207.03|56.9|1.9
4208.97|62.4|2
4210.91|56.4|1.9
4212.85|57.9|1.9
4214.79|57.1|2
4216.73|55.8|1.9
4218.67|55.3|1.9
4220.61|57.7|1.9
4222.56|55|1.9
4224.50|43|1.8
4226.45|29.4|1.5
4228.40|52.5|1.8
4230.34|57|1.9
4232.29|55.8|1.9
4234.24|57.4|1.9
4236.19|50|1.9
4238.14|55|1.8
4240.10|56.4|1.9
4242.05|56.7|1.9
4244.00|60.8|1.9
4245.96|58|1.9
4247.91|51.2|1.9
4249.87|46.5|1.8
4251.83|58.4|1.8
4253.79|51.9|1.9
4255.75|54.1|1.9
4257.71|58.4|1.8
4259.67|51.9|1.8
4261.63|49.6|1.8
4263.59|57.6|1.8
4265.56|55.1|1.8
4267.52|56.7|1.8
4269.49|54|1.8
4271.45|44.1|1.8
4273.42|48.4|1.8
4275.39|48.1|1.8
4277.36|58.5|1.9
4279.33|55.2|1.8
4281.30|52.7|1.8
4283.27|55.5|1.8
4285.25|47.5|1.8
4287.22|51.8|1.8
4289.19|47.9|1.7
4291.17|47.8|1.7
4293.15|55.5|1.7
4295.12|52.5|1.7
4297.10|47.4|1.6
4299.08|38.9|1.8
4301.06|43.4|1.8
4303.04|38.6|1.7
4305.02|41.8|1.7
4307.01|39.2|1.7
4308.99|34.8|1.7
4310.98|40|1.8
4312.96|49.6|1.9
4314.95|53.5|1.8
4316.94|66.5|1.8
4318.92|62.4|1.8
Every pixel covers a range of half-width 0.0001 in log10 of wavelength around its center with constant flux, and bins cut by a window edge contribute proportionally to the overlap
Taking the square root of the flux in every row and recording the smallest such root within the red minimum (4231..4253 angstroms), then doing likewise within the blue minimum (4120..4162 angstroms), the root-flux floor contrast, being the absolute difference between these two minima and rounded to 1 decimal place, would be 0.0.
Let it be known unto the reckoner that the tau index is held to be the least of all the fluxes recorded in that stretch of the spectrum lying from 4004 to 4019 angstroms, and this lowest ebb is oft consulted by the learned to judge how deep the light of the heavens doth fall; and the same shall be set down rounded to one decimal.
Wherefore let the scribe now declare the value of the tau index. 48.7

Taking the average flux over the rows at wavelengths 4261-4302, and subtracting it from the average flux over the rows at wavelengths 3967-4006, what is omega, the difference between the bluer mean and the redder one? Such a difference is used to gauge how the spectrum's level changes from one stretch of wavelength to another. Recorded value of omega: -5.5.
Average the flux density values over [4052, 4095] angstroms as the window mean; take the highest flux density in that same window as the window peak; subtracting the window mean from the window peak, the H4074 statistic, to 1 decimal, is 10.2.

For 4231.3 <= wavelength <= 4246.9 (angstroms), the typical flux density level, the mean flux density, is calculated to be 56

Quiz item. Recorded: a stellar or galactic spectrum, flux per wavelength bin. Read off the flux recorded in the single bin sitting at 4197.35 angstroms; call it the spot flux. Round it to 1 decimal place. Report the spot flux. 55.6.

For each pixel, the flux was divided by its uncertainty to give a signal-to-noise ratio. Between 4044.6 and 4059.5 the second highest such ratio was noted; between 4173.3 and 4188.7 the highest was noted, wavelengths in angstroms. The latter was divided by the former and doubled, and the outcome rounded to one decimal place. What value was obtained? 2.4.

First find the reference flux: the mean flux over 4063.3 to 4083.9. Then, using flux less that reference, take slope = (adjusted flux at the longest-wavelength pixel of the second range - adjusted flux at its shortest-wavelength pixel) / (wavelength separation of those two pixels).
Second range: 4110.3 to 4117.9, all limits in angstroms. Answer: 0.3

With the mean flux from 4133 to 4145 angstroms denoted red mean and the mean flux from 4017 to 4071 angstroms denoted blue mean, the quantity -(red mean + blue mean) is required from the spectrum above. -111.9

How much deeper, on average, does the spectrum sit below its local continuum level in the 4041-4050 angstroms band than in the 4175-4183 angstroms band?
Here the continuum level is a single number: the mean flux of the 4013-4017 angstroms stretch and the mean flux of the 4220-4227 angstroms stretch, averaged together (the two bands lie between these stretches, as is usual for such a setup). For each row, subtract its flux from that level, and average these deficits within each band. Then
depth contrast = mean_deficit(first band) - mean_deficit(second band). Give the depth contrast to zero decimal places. 6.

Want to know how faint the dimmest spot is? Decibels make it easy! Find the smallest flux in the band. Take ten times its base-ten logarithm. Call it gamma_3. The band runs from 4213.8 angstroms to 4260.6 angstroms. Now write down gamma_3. 14.7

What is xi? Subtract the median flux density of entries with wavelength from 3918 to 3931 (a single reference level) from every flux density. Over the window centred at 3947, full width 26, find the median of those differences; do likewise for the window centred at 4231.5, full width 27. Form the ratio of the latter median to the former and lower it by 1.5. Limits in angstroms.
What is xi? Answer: 2.51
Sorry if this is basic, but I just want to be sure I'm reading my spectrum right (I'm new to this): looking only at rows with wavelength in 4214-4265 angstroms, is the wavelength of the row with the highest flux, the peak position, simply 4244.00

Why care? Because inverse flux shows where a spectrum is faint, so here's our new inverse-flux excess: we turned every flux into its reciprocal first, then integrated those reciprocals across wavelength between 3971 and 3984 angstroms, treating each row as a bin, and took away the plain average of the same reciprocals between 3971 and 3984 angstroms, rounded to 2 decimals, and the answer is 0.32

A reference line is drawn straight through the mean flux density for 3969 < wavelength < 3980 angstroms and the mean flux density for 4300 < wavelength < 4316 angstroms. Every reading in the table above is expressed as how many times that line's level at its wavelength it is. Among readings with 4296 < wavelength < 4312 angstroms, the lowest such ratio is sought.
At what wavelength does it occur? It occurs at 4308.99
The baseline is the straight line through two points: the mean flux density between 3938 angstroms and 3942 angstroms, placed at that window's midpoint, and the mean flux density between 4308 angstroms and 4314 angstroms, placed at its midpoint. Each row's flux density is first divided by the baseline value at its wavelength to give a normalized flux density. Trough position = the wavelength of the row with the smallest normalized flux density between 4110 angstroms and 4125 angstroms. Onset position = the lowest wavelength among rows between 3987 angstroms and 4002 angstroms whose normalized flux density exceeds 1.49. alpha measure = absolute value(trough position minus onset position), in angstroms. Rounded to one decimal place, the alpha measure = 130.7 angstroms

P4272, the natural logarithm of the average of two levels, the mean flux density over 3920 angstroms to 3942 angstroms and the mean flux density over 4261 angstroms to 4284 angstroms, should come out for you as 3.67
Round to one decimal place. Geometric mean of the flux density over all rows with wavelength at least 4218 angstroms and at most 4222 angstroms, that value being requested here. 56.5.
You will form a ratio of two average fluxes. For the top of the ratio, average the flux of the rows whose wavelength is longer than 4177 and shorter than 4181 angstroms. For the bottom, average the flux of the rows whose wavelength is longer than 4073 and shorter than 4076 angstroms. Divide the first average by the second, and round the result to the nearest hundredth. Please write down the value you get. 1.07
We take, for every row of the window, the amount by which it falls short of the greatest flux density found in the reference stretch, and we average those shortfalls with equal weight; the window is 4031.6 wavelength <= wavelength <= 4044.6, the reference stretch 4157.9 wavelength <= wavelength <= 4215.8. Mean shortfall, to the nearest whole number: 10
